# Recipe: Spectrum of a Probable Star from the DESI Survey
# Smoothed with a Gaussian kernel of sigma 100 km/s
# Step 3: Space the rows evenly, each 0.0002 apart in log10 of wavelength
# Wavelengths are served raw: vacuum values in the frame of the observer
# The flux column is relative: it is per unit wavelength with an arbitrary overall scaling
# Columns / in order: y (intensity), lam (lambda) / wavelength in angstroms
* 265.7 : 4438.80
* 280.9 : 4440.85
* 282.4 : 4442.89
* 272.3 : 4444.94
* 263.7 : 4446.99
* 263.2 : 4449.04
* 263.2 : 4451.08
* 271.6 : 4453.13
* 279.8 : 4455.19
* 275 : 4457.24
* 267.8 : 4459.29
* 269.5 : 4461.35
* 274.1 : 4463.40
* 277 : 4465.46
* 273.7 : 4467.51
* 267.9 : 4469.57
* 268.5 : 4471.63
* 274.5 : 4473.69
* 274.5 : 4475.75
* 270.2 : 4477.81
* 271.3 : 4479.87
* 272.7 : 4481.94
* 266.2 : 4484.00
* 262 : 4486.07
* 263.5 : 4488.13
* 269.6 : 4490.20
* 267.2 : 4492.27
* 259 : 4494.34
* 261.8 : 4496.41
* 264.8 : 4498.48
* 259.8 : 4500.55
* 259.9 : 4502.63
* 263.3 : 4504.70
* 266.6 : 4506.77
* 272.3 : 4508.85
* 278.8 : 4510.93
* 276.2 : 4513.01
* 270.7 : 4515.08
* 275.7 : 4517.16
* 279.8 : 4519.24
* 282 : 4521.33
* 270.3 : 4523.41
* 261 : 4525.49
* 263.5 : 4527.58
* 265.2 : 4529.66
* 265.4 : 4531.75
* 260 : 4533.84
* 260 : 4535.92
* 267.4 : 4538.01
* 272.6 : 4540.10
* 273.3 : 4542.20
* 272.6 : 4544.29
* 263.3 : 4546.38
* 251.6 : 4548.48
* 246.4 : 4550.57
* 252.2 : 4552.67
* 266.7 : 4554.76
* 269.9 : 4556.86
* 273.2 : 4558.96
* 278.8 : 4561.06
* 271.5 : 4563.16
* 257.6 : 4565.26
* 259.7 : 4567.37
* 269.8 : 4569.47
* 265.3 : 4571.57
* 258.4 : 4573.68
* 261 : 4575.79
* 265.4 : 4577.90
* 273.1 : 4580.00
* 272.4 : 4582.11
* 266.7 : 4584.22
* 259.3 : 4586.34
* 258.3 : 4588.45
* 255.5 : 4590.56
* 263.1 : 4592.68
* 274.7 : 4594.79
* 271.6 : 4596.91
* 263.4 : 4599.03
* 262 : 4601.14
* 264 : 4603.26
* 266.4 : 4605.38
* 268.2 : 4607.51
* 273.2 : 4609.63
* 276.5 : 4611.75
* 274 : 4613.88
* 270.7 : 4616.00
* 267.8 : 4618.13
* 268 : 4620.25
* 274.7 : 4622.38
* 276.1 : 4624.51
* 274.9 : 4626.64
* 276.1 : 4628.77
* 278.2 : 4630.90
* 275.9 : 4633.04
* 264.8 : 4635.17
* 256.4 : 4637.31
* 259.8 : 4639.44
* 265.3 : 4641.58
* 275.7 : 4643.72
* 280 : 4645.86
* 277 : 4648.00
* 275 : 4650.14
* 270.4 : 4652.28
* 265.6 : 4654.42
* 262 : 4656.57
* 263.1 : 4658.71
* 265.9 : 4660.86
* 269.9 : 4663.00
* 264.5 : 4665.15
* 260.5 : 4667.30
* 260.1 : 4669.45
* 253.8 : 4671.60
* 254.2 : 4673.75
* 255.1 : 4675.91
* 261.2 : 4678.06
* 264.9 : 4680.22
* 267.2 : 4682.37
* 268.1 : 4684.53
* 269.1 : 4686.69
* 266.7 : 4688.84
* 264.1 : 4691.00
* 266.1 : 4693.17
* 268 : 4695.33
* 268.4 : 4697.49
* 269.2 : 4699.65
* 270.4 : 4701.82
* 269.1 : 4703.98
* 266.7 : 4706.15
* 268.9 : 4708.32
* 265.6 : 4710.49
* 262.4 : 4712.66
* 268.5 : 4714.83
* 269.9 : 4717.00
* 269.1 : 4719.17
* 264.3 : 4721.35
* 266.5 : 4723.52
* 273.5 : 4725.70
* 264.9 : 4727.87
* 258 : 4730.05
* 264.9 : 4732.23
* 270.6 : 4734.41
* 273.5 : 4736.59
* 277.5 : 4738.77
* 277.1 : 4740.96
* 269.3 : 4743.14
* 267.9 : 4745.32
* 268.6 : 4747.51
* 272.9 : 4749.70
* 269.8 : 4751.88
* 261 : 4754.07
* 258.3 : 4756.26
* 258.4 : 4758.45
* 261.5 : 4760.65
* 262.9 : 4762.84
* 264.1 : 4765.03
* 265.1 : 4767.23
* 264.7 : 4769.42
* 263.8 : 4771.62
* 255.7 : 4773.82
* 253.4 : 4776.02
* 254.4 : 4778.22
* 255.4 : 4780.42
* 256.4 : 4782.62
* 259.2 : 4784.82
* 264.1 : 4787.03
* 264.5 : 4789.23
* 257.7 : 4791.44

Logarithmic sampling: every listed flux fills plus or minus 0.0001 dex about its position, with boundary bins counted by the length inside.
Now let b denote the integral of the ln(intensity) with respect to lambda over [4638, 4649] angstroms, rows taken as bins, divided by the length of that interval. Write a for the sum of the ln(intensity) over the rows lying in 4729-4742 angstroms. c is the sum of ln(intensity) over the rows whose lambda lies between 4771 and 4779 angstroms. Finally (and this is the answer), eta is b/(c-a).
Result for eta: -0.5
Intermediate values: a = 34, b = 5.60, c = 22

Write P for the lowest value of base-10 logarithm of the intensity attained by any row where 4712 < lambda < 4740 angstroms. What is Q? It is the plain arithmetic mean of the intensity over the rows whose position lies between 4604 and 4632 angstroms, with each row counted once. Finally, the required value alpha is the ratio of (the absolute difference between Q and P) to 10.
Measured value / 27.0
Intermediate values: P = 2.41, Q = 272.7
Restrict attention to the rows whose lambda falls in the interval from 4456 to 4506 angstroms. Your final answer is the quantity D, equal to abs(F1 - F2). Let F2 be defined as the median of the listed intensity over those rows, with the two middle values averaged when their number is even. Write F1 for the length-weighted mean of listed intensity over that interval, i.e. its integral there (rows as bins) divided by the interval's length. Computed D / 0.0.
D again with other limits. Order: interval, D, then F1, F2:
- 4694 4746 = 0.2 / 269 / 269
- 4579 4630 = 0.6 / 269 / 269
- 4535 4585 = 1.3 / 265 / 267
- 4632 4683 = 0.5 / 265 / 265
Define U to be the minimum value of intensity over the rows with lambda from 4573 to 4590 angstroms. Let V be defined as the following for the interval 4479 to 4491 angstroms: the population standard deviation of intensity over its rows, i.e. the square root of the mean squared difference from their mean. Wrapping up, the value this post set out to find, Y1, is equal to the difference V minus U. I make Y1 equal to -254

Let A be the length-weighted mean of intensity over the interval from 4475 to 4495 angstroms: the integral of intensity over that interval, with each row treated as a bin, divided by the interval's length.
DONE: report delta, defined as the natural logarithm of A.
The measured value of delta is 5.590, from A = 268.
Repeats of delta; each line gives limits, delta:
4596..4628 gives 5.599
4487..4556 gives 5.584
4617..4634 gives 5.613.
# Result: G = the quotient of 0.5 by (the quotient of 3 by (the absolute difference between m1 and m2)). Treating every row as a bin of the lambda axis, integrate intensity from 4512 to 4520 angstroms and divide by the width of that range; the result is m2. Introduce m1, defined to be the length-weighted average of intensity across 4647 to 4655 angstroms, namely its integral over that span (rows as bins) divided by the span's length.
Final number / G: 0.54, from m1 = 273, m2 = 276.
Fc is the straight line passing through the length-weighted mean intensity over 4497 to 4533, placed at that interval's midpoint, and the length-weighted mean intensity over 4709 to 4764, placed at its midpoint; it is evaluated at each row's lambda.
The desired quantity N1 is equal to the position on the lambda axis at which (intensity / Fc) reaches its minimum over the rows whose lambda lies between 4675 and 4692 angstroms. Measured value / 4675.91 angstroms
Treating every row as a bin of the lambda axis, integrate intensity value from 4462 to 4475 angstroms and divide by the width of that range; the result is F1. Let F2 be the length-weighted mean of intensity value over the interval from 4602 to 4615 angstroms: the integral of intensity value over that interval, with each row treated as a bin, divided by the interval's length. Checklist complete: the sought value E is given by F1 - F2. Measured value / 2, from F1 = 273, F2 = 270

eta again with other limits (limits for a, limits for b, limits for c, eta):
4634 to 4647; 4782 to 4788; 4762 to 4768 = -0.3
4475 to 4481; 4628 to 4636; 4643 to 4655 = 0.3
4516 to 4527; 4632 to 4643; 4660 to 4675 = 0.5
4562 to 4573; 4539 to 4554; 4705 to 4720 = 0.5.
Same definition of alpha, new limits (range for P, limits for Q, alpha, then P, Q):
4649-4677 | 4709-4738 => 26.5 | 2.40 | 267.1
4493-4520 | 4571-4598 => 26.3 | 2.41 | 265.0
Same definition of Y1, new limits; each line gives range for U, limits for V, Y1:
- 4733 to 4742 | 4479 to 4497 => -266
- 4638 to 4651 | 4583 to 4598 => -253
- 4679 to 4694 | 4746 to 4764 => -259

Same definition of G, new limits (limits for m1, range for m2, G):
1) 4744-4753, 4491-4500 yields 1.11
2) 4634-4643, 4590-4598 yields 0.73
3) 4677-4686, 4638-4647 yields 0.72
